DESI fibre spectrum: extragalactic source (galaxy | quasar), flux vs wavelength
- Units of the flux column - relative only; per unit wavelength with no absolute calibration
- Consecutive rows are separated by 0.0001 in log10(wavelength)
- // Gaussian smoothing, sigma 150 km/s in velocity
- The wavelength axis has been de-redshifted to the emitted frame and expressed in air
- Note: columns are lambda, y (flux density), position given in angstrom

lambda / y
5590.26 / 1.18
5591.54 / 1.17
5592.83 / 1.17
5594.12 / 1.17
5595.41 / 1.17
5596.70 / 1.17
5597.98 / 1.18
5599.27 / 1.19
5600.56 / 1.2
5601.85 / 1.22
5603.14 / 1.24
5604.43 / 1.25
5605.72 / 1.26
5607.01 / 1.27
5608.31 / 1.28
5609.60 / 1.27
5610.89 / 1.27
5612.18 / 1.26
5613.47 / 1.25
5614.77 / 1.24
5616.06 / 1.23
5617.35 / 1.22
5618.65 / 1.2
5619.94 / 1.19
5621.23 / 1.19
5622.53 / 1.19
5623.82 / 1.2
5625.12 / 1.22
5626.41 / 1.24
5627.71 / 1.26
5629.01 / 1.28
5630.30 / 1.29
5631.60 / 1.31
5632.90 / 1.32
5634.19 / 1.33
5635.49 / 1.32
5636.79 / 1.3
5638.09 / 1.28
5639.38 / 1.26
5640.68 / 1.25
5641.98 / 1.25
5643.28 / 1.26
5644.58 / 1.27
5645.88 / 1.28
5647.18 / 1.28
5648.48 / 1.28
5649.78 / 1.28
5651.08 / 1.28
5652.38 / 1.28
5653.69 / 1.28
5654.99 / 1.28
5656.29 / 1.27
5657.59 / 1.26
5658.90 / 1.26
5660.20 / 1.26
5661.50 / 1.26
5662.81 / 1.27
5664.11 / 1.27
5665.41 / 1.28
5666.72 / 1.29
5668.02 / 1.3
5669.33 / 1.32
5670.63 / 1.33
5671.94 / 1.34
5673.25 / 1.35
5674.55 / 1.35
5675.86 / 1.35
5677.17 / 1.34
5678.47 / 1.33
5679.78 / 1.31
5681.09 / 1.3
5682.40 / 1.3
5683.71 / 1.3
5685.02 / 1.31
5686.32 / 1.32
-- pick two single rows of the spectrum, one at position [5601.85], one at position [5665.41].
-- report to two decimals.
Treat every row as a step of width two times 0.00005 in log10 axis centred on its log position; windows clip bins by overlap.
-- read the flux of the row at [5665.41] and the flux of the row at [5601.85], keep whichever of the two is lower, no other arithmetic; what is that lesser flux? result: 1.22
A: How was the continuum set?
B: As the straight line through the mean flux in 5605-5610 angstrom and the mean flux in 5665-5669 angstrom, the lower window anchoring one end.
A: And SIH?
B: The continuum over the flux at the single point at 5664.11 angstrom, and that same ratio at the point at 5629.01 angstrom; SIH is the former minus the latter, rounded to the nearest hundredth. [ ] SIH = 0.02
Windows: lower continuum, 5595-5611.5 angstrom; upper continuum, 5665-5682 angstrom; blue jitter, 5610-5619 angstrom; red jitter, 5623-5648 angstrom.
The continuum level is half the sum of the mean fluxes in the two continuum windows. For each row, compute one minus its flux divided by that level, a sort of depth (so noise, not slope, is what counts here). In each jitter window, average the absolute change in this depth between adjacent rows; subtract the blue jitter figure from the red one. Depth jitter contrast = 0.0013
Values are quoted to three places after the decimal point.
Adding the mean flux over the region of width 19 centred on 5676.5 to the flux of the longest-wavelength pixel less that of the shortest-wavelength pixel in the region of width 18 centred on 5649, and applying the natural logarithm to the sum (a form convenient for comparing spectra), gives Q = 0.288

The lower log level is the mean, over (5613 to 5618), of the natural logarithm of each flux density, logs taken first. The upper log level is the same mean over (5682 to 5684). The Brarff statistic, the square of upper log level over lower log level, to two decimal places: 1.55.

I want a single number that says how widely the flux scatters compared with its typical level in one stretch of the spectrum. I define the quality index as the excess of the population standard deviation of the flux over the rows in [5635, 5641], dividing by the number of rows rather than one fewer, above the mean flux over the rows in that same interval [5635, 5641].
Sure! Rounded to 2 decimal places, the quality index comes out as -1.26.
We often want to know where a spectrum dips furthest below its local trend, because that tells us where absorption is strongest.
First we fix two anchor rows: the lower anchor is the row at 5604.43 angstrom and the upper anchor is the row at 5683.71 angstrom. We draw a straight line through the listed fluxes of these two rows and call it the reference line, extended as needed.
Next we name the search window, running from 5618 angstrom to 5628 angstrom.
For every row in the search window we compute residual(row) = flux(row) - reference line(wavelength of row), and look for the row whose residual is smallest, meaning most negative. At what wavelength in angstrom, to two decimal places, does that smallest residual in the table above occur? 5622.53 angstrom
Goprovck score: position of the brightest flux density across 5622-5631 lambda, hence 5630.30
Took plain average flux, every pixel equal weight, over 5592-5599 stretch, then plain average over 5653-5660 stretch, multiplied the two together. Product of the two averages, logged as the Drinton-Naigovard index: 1.49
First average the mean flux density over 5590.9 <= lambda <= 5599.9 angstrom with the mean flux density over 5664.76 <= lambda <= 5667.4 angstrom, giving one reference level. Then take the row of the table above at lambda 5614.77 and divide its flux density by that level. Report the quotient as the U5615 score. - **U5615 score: 1.008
